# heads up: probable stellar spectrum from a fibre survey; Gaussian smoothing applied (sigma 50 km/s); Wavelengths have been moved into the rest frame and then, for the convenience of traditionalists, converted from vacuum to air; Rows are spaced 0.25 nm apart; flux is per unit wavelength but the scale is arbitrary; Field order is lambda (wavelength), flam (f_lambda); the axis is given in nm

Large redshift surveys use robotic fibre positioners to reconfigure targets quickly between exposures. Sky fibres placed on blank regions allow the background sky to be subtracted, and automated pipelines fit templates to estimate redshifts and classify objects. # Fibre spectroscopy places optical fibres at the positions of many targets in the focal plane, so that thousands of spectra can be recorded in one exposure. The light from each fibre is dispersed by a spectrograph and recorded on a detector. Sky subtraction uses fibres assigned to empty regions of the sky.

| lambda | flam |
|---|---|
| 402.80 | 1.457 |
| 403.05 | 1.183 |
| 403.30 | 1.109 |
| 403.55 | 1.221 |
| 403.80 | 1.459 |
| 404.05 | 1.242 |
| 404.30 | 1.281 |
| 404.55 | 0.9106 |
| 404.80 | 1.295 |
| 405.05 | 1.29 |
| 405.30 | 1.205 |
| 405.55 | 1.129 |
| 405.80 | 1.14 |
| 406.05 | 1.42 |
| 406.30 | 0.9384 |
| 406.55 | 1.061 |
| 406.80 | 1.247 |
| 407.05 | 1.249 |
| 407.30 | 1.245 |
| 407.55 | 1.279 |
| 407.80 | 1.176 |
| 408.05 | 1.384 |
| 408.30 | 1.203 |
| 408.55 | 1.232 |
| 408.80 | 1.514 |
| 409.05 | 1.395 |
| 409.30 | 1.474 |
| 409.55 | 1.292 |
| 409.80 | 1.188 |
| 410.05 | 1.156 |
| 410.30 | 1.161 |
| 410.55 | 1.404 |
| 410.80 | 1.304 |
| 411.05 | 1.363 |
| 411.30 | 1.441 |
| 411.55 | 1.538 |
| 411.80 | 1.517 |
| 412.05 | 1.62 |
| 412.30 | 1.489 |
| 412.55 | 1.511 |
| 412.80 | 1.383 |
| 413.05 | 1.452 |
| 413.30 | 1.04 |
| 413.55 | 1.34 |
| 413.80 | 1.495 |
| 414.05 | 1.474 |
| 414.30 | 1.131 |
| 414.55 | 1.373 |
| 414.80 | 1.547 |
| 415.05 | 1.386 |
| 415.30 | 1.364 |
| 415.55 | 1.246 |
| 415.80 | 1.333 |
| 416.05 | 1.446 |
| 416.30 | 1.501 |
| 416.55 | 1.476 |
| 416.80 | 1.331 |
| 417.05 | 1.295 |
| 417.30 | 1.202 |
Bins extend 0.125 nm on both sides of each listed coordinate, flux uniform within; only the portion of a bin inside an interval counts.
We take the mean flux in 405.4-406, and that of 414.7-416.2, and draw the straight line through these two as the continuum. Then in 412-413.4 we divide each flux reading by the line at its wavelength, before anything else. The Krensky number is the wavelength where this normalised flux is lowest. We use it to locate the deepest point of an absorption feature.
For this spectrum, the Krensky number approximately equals 413.30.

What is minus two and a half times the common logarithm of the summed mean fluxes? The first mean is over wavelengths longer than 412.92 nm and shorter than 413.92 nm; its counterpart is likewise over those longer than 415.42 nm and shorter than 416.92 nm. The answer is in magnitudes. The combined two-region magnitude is -1.09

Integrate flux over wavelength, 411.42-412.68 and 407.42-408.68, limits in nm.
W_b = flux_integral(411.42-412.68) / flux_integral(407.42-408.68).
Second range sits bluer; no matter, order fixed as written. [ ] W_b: 1.22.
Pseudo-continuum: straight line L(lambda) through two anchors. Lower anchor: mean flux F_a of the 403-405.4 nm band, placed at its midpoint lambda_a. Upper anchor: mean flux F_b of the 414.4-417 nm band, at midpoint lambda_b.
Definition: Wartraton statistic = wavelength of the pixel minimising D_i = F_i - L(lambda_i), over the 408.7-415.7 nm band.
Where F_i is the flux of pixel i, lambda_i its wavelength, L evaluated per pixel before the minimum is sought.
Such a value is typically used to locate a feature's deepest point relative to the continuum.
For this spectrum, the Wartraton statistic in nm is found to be 413.30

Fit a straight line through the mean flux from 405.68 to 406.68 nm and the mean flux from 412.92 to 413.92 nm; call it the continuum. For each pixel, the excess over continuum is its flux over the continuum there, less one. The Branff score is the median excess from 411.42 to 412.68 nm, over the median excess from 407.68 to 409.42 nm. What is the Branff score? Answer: 1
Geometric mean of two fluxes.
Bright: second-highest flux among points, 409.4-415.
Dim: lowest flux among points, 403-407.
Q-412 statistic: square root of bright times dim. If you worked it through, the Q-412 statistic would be 1.19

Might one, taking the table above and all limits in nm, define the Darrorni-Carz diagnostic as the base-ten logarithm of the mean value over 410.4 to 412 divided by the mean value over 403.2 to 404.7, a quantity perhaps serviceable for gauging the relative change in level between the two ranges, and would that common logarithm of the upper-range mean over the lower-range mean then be 0.074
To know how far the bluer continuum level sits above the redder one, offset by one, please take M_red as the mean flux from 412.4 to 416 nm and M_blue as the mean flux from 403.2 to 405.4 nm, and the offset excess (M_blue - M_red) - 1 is -1.14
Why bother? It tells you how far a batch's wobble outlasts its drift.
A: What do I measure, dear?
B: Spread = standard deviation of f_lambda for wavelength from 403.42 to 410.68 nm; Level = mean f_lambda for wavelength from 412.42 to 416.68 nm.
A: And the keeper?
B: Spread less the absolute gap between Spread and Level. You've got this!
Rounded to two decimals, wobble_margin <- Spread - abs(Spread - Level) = -1.10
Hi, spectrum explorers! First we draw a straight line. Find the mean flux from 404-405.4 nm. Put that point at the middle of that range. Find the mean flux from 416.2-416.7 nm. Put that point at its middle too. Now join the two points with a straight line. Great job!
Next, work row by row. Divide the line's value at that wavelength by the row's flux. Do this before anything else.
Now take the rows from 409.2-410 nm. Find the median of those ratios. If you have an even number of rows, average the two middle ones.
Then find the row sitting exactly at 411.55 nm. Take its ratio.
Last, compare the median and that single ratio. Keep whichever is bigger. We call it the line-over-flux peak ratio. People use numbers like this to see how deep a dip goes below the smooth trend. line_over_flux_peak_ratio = 1.02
